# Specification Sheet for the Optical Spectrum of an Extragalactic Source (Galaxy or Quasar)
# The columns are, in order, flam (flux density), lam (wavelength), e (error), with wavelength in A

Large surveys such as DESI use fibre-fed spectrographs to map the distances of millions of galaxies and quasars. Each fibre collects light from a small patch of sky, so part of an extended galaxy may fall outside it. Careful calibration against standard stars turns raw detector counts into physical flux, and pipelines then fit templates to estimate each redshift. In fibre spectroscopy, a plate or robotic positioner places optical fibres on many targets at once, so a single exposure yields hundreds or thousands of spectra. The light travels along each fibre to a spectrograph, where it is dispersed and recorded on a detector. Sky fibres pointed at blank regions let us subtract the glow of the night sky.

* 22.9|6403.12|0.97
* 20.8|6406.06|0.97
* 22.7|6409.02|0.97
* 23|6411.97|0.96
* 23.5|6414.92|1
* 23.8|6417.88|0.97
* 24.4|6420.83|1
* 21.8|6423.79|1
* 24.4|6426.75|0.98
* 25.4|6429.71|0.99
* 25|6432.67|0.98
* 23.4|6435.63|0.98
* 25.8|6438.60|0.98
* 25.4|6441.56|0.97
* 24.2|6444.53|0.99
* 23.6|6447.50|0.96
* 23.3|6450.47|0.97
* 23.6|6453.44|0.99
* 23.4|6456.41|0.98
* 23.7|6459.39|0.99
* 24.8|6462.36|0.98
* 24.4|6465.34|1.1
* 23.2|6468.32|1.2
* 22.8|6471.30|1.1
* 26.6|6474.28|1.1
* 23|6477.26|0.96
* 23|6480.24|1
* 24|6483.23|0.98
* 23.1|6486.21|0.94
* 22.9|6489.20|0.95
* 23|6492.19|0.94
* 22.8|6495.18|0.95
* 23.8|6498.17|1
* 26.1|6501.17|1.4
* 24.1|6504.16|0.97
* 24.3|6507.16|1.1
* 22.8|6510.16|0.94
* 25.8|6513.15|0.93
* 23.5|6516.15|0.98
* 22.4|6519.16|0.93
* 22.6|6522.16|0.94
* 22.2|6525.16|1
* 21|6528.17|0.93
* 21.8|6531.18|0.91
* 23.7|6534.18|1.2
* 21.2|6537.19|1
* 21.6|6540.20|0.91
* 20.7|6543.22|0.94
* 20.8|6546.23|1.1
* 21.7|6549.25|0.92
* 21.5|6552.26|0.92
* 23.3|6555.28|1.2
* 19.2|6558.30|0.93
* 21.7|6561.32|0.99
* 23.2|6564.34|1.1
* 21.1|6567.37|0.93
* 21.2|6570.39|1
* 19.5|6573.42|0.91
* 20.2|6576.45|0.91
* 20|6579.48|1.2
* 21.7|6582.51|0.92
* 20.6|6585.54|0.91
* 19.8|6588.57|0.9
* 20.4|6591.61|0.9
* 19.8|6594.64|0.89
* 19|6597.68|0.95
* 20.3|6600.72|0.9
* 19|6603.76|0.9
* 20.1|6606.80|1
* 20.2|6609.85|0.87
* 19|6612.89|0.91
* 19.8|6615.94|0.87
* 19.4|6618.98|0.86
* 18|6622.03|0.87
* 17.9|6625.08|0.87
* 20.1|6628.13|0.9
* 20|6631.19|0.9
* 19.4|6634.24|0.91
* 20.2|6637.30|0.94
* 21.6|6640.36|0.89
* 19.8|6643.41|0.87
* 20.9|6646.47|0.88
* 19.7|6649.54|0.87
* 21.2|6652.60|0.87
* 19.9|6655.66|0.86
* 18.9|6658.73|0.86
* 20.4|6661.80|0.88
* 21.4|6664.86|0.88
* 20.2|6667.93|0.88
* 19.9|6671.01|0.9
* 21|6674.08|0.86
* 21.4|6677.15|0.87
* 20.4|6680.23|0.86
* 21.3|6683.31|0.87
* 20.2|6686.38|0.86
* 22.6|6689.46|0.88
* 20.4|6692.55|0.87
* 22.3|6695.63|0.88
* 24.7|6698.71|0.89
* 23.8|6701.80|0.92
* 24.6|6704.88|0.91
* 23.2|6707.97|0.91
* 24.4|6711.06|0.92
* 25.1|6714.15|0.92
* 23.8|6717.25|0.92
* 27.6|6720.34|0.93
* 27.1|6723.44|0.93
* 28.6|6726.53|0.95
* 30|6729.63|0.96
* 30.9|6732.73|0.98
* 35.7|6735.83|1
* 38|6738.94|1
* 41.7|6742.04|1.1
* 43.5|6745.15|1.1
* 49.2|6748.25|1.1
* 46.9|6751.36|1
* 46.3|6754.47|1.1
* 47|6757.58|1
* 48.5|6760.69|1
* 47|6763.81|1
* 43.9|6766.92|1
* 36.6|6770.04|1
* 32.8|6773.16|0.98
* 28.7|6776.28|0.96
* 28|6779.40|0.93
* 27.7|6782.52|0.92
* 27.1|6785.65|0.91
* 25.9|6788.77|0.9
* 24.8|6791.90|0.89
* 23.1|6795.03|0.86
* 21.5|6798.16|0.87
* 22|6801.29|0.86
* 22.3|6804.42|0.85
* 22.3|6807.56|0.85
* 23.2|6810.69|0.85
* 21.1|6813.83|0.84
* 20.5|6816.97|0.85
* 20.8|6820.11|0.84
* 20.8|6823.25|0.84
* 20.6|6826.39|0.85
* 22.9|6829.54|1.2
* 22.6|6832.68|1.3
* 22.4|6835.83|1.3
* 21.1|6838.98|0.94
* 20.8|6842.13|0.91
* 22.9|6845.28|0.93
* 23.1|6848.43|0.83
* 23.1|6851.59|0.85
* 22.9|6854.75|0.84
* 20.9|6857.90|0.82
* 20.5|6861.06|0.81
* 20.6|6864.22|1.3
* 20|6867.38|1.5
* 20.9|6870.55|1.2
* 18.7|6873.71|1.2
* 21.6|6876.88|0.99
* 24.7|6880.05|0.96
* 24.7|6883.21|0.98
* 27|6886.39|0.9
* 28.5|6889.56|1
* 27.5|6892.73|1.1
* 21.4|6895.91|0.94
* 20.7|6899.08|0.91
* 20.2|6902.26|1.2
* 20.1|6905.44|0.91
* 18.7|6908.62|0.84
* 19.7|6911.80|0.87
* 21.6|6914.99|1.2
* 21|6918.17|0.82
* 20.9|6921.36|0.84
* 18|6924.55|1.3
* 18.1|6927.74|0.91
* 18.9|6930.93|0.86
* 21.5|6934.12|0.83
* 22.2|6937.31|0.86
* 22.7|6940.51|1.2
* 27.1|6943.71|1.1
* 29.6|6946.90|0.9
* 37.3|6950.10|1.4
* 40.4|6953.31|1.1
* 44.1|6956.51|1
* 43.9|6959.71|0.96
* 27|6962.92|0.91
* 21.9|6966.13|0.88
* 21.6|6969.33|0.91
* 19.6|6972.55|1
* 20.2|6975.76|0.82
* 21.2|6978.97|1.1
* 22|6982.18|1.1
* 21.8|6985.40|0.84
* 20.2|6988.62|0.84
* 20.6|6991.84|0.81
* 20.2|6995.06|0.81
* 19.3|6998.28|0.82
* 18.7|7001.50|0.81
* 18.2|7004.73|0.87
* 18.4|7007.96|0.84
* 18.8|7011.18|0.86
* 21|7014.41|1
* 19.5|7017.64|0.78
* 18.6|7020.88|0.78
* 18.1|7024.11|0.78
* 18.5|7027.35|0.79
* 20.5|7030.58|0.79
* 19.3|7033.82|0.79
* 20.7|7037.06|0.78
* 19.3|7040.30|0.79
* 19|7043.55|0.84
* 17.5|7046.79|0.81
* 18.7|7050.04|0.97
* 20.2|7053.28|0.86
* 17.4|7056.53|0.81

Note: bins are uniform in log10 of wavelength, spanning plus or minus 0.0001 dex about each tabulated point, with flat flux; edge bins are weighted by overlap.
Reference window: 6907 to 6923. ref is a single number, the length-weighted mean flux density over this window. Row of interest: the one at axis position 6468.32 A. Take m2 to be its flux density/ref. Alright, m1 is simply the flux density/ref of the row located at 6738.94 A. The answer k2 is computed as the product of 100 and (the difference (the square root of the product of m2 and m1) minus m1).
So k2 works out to -41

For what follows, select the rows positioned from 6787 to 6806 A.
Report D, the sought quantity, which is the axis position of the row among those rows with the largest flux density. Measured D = 6788.77 A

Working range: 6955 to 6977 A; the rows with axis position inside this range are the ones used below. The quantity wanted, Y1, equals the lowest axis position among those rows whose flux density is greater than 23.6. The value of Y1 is 6956.51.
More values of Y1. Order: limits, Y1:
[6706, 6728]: 6711.06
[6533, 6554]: 6534.18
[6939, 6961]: 6943.71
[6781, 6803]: 6782.52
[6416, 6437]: 6417.88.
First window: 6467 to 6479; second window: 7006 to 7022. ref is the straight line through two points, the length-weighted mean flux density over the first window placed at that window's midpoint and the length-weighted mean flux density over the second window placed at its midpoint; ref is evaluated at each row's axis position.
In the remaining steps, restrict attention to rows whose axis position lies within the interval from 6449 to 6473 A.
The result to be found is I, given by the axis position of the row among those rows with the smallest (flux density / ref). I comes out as 6471.30 A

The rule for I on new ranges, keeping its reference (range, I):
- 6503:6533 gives 6528.17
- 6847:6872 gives 6867.38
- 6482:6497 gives 6495.18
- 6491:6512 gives 6495.18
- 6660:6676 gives 6671.01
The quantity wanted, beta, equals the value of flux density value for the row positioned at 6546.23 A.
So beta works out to 20.8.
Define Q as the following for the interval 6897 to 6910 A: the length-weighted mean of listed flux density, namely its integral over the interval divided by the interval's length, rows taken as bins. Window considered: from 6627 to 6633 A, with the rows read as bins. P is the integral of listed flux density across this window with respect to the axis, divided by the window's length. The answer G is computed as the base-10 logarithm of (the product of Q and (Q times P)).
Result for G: 3.90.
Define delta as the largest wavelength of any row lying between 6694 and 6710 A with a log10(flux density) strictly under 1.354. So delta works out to 6695.63 A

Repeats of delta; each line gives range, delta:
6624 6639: 6637.30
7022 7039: 7037.06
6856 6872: 6870.55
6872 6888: 6876.88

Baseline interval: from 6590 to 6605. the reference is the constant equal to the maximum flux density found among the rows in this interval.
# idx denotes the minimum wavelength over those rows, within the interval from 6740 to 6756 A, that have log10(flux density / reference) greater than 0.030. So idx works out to 6742.04 A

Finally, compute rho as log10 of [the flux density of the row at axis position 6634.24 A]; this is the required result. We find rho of 1.29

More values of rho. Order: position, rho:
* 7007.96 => 1.26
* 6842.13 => 1.32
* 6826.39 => 1.31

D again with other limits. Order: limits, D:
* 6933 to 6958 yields 6956.51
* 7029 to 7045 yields 7037.06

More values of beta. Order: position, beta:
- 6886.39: 27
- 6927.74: 18.1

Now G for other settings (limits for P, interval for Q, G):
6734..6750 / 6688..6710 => 4.35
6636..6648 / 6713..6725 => 4.14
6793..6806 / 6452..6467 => 4.11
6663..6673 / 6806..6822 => 3.98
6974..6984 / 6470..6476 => 4.11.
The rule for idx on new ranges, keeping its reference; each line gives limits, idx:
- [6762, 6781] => 6763.81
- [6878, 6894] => 6880.05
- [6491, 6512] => 6492.19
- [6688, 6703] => 6689.46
